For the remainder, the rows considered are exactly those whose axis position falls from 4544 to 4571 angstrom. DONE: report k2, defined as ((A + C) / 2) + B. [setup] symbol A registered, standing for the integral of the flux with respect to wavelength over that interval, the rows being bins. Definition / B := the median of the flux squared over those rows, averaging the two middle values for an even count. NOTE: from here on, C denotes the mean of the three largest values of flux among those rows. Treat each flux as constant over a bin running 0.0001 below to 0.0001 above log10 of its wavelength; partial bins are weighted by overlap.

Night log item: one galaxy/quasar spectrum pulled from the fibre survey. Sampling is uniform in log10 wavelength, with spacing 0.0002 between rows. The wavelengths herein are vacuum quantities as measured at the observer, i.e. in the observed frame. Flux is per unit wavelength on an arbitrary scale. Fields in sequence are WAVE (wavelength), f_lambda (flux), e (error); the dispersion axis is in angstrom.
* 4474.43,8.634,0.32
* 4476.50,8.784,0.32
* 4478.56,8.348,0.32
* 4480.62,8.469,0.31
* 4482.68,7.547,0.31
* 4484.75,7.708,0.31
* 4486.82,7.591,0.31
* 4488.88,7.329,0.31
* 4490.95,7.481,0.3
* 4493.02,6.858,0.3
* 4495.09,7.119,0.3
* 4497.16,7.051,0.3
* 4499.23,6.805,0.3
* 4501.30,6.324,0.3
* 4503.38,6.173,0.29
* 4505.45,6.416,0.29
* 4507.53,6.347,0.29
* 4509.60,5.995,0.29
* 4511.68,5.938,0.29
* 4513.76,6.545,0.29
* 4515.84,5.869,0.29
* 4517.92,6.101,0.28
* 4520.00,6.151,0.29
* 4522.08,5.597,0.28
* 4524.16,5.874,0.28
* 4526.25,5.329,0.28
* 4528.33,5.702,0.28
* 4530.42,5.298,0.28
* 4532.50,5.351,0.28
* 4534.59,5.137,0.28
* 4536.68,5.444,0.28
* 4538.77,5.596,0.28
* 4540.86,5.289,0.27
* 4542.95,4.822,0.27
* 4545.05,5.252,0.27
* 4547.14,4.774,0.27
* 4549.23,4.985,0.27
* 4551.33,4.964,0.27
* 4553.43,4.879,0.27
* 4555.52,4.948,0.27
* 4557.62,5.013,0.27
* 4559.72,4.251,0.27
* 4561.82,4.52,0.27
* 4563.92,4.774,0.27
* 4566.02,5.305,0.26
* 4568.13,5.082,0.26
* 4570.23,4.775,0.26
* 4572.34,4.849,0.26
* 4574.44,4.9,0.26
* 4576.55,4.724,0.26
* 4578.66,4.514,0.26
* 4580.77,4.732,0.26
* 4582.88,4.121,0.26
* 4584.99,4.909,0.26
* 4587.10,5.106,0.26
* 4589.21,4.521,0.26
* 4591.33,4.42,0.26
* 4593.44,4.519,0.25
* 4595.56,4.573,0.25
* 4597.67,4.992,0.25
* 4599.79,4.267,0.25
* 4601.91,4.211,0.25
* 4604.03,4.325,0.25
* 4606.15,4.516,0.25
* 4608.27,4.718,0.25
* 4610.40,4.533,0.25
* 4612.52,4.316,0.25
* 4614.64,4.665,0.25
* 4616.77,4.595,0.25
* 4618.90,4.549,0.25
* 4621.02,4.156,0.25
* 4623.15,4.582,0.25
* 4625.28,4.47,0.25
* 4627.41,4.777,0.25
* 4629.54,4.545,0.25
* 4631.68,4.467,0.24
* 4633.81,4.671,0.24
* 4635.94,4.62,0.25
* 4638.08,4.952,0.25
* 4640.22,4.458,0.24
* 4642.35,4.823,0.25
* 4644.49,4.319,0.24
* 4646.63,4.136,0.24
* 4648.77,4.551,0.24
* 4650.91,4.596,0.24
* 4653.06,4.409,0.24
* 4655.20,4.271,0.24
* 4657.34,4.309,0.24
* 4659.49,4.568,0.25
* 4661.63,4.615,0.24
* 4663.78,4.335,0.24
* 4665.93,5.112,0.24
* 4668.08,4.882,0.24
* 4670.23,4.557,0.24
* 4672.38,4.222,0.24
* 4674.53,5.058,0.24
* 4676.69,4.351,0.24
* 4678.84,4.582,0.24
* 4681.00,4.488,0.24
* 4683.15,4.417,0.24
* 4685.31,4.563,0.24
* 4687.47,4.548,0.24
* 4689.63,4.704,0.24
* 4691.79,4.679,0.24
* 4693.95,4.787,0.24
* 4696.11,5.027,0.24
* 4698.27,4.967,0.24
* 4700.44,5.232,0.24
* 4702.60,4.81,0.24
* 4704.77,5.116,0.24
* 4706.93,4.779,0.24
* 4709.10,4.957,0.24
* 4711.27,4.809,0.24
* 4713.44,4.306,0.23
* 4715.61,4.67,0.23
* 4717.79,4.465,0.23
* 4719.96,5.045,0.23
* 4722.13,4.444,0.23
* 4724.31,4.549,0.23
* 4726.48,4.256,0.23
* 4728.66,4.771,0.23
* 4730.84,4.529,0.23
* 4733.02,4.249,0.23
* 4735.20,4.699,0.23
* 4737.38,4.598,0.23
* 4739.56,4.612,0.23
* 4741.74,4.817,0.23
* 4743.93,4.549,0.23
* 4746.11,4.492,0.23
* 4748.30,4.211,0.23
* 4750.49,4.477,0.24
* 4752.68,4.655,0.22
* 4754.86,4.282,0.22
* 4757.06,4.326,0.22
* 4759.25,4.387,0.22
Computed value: 93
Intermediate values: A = 132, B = 24.5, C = 5.2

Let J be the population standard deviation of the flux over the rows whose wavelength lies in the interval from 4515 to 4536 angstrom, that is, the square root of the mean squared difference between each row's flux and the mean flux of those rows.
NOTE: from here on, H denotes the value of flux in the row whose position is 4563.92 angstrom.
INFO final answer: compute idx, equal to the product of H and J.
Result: 1.61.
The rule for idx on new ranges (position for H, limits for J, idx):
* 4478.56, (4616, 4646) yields 1.63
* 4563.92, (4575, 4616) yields 1.22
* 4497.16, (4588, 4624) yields 1.40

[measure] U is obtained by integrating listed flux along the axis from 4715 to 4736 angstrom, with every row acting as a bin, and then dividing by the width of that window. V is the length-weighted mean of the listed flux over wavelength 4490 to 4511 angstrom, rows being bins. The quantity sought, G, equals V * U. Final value 30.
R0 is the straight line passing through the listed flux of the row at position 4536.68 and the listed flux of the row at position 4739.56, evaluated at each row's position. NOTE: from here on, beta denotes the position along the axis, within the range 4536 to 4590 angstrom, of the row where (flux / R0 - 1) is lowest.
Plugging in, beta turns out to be 4582.88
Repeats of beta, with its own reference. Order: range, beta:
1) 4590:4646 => 4601.91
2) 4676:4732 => 4676.69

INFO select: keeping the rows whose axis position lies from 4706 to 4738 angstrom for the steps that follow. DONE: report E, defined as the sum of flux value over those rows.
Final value 69.1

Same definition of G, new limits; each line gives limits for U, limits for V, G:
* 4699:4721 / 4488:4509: 33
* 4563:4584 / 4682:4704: 23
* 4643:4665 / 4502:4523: 27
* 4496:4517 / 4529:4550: 33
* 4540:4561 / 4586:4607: 22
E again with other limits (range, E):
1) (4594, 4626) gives 67.5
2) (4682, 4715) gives 71.7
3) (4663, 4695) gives 69.3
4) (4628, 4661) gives 67.7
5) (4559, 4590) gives 71.1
